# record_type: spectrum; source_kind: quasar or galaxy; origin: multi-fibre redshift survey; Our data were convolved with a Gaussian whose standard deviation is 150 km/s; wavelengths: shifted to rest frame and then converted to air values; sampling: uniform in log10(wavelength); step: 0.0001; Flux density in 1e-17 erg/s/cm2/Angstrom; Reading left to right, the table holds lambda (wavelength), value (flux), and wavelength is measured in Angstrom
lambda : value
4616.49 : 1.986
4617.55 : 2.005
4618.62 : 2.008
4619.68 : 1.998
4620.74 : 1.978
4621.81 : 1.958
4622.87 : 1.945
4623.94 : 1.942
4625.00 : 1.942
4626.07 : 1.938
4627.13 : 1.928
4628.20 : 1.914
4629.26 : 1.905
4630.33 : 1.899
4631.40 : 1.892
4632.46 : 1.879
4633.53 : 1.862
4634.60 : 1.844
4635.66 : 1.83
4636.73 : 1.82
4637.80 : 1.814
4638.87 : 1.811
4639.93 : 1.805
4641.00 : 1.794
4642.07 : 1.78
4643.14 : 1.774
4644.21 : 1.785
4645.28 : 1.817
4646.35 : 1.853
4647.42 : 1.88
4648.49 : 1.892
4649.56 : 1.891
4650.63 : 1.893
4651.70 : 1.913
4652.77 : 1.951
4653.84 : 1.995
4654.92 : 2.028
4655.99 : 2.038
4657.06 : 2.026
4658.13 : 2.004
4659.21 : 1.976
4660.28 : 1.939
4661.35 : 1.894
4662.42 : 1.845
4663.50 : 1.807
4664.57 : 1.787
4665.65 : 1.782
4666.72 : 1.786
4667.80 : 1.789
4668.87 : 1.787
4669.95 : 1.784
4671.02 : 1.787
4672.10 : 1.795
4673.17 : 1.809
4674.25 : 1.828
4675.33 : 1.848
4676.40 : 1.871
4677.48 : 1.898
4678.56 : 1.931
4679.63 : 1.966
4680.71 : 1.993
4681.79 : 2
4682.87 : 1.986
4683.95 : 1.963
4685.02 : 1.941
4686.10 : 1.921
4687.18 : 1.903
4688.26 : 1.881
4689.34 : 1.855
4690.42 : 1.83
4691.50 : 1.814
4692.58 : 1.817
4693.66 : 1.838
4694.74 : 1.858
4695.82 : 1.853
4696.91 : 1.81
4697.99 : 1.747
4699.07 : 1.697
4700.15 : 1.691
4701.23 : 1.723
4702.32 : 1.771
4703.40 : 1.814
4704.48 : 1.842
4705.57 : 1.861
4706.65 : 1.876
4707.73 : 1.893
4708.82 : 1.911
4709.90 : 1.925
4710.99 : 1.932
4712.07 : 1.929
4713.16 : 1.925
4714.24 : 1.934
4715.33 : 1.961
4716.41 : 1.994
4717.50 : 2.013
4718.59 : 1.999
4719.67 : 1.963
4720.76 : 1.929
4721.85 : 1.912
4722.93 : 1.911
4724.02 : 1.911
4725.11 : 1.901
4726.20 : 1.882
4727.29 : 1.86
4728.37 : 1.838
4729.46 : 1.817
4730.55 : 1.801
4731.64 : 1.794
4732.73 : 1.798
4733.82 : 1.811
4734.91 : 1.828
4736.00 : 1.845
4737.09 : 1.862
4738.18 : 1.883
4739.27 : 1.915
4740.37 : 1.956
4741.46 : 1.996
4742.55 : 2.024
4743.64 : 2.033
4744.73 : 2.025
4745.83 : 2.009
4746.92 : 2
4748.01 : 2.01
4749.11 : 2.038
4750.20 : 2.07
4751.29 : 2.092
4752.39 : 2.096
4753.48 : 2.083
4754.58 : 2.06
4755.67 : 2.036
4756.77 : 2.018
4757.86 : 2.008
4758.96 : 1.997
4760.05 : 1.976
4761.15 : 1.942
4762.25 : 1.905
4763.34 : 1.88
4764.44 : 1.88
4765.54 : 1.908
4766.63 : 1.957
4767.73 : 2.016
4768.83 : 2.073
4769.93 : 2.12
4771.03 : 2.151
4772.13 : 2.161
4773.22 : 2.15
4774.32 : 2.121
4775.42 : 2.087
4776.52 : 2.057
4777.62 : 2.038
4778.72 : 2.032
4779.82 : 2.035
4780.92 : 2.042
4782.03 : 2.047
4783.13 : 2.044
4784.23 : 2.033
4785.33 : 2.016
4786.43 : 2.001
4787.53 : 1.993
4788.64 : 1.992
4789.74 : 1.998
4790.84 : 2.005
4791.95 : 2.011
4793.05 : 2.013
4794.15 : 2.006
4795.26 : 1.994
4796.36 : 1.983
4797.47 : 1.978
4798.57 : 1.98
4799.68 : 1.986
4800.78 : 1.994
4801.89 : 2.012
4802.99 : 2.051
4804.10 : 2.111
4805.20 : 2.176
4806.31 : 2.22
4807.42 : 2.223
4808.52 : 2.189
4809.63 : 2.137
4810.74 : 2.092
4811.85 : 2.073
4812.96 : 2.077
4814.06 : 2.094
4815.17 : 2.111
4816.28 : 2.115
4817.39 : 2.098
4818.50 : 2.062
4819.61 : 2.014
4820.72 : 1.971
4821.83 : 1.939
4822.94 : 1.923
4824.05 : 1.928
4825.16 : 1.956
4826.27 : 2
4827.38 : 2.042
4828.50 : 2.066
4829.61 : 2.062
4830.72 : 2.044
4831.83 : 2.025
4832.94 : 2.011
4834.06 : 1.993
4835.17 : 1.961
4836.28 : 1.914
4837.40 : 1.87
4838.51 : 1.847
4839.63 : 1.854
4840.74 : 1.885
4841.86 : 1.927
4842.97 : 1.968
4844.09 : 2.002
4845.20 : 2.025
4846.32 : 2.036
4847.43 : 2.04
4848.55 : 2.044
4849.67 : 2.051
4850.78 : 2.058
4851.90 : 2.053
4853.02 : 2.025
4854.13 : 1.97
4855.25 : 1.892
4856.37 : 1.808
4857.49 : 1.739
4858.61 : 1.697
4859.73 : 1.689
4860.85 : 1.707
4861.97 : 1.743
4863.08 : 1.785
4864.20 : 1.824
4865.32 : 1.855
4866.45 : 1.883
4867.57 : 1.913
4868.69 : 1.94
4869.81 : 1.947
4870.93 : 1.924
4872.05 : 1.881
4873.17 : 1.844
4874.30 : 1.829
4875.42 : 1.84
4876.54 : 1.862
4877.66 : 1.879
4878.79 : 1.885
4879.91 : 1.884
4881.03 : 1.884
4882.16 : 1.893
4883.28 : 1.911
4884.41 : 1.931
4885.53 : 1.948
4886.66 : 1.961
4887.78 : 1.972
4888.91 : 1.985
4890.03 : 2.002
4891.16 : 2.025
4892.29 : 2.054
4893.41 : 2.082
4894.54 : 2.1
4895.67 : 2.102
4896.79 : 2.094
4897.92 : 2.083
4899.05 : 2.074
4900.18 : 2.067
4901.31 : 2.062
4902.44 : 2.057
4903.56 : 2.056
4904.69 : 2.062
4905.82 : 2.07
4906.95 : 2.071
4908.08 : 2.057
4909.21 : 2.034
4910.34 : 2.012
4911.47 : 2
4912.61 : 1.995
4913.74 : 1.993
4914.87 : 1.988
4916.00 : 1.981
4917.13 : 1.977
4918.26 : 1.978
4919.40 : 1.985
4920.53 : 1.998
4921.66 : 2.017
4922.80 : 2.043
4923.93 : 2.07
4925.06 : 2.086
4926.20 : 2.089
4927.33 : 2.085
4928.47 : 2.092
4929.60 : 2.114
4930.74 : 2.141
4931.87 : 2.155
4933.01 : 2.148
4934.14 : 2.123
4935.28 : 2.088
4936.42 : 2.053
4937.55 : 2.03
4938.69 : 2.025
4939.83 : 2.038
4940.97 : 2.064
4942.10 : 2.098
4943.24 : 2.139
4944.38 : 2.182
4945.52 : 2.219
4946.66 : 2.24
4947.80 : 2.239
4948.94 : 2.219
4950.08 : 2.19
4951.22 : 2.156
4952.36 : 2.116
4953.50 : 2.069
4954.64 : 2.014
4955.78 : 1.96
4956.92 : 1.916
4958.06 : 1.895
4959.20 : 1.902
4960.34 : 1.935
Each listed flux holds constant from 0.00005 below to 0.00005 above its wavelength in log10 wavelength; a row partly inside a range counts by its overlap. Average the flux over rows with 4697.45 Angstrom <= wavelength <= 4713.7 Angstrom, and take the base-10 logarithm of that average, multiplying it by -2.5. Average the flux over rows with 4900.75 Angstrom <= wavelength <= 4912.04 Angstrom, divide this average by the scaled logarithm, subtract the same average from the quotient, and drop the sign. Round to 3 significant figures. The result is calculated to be 5.15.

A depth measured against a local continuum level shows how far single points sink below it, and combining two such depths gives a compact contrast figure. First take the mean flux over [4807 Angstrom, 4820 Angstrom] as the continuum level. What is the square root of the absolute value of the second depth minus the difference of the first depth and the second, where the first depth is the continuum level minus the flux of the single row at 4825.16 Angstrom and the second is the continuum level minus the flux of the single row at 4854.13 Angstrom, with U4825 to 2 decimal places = 0.35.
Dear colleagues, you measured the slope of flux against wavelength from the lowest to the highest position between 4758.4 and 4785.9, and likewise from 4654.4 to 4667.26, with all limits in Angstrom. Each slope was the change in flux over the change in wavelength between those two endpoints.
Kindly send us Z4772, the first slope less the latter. 0.021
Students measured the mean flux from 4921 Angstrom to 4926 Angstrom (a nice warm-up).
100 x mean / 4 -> 51.4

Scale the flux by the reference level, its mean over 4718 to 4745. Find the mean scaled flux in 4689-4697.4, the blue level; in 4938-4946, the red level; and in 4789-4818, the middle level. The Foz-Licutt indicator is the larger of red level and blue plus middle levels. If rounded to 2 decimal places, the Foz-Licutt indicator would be 2.05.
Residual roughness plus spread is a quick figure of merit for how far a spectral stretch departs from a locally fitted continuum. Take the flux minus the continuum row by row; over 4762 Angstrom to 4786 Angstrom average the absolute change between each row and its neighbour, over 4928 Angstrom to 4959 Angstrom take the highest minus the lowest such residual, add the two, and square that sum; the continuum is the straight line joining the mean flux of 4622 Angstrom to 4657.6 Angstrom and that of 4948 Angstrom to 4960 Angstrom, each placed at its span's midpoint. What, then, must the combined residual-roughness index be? 0.14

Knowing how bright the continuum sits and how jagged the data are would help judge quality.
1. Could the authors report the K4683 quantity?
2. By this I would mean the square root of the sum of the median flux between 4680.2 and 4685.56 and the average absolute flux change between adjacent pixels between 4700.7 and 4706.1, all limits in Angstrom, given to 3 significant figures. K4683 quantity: 1.42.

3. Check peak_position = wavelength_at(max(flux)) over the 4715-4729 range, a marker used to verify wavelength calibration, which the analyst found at 4717.50 Angstrom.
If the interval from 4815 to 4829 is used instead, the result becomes 4816.28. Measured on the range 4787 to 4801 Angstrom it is 4793.05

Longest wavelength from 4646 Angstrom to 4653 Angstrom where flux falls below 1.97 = 4652.77 Angstrom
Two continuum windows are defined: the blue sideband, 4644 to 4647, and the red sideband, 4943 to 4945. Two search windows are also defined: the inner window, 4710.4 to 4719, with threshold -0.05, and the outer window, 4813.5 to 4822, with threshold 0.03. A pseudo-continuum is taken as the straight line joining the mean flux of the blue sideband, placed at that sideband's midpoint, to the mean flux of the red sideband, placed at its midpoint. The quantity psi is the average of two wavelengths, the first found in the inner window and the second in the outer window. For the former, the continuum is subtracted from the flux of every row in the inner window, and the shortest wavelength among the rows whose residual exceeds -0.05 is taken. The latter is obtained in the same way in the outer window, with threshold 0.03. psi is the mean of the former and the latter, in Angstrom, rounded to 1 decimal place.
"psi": 4762.5 Angstrom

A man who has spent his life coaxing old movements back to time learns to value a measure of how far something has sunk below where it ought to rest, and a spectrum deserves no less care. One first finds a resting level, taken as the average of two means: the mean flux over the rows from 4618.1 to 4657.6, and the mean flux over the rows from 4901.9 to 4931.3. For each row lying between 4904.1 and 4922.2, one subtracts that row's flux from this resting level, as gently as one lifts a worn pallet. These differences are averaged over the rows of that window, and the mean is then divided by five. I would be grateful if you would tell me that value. -0.01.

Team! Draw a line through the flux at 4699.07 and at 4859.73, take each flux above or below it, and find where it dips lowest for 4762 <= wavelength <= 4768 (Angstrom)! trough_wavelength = 4763.34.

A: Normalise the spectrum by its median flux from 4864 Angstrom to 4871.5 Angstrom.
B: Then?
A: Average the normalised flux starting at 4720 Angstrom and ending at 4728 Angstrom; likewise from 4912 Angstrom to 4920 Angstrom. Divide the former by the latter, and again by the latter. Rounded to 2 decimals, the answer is 0.92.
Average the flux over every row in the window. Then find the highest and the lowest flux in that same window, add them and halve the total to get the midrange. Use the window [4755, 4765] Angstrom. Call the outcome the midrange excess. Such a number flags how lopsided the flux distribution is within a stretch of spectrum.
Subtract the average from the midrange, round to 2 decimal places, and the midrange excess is 0.00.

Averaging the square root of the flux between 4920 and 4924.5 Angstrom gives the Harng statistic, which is 1.43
